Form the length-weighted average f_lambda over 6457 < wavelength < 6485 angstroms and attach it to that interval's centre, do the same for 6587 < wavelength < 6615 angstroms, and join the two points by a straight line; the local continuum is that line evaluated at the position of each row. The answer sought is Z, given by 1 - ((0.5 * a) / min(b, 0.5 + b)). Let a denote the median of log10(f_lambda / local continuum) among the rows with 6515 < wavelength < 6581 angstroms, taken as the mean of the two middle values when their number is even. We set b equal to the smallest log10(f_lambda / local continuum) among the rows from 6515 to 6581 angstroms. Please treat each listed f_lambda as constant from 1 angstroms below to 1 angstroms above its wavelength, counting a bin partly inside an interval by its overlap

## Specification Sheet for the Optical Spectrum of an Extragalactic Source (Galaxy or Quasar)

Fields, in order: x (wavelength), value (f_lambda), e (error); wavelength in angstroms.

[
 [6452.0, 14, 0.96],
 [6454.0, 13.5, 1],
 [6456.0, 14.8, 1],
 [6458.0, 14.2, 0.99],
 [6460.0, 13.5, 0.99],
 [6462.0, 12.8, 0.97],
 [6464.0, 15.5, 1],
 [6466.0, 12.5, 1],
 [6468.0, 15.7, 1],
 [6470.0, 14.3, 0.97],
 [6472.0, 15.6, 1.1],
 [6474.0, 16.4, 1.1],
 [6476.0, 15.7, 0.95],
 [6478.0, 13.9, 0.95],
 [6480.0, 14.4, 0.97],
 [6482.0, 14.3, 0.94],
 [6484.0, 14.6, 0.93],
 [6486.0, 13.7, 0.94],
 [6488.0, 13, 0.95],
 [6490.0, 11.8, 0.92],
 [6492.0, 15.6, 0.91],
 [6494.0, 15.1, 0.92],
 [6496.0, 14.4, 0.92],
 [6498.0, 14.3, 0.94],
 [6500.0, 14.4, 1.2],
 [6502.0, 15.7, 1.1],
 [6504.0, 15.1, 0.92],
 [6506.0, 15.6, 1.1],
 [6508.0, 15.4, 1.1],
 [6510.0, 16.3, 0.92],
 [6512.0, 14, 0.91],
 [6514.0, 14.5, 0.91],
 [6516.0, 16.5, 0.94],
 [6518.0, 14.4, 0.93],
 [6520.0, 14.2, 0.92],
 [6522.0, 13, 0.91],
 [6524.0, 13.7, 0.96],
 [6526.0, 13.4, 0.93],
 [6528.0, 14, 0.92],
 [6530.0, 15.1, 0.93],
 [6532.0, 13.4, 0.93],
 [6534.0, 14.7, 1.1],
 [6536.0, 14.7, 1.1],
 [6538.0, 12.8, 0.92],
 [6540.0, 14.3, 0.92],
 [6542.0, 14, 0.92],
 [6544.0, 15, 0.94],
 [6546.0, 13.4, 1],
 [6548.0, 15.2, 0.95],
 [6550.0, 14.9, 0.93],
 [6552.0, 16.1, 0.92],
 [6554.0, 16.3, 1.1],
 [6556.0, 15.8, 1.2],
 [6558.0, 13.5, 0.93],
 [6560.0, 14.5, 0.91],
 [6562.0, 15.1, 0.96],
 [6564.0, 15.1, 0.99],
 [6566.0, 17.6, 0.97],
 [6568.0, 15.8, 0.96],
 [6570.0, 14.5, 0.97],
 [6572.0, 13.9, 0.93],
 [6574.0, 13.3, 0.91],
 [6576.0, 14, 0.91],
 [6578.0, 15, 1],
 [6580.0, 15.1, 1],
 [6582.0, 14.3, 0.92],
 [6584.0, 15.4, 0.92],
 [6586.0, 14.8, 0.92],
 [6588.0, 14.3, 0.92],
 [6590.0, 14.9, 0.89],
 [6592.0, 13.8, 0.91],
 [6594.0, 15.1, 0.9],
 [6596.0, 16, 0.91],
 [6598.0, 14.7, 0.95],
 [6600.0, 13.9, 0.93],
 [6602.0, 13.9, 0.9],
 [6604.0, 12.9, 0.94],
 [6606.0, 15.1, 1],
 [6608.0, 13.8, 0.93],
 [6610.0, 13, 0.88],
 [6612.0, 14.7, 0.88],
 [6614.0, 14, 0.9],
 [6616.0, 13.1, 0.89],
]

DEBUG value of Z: 1.04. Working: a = 0.005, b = -0.051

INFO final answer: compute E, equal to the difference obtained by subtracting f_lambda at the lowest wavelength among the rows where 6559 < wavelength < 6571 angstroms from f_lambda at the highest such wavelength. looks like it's 0.0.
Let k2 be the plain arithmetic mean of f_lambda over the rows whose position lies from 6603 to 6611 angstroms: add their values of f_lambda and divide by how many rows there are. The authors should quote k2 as 13.7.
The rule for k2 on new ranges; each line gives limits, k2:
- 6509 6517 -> 15.3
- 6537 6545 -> 14.0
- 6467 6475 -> 15.5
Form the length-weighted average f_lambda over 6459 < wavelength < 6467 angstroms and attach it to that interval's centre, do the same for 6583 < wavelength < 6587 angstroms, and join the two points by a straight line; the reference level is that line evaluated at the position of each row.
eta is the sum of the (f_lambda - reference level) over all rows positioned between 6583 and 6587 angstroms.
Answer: 0.0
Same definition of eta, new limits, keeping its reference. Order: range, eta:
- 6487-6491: -3.0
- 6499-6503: 2.0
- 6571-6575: -2.7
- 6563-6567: 3.0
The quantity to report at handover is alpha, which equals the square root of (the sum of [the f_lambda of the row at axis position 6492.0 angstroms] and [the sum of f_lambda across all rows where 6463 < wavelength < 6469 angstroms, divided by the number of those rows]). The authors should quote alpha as 5.49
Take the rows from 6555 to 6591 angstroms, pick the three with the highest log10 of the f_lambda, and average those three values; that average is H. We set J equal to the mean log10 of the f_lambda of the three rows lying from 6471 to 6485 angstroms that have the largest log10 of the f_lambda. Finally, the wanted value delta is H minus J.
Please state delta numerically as 0.013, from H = 1.21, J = 1.201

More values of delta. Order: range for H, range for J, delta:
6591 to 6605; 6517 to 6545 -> 0.009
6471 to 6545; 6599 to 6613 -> 0.052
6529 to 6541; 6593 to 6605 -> -0.012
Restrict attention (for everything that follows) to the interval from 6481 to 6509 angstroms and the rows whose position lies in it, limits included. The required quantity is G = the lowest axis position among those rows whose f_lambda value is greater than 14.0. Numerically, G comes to 6482.0 angstroms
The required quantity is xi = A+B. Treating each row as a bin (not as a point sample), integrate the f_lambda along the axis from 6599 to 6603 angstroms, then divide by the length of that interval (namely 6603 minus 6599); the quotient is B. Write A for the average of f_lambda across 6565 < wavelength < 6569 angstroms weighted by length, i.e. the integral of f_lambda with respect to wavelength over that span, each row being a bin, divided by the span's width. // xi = 30.6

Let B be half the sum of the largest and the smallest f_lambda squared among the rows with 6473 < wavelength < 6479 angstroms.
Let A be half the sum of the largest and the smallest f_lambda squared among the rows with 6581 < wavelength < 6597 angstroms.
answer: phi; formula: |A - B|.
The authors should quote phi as 8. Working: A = 223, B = 231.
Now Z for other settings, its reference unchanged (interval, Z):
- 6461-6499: 0.98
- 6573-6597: 1.24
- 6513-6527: 0.92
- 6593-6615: 0.91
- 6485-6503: 0.99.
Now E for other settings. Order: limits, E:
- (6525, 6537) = 1.3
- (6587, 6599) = 0.4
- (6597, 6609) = -0.9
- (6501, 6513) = -1.7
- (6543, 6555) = 1.3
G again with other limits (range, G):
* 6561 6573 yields 6562.0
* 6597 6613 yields 6598.0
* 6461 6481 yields 6464.0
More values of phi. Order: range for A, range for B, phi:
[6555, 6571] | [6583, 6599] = 23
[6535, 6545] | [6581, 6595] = 19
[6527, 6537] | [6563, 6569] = 65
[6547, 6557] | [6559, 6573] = 8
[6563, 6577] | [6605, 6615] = 45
